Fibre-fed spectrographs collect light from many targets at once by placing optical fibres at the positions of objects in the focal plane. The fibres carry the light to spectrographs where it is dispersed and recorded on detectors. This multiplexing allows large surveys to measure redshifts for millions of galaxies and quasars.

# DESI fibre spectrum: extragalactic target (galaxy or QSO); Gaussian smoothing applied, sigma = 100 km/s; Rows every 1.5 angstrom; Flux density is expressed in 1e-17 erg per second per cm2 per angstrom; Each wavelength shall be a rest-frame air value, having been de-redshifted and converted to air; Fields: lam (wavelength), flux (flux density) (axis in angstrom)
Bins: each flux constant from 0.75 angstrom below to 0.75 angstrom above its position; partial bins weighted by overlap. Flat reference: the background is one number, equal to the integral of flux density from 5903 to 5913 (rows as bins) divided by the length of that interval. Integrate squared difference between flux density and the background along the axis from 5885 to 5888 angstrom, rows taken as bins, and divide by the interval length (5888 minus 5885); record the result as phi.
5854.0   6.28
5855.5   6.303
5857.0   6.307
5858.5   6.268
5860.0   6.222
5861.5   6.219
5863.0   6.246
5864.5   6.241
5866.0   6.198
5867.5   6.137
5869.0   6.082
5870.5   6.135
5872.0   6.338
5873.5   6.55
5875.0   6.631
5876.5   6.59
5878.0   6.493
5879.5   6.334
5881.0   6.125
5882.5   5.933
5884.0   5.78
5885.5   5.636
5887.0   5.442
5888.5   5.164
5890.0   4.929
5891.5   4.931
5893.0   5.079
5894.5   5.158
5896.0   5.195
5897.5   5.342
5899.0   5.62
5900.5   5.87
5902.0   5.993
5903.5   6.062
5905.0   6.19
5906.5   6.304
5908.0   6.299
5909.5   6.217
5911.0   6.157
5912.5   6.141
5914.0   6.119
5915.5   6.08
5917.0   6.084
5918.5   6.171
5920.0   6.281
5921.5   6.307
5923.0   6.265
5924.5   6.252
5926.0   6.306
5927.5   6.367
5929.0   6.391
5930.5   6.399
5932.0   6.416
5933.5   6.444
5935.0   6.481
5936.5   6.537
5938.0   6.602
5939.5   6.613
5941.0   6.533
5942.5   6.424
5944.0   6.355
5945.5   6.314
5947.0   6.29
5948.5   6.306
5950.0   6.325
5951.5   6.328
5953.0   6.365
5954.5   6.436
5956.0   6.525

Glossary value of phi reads 0.51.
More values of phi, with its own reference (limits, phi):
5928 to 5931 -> 0.04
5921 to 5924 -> 0.01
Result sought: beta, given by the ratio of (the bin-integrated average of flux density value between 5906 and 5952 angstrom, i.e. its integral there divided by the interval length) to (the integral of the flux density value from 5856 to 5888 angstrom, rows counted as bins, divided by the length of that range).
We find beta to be 1.02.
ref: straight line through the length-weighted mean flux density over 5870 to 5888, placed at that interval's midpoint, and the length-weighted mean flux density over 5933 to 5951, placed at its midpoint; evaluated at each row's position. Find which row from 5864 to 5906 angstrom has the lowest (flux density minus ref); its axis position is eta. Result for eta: 5891.5 angstrom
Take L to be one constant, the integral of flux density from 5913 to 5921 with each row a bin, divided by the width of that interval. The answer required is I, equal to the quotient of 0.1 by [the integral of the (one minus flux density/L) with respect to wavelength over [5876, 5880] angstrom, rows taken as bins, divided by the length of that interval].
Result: -2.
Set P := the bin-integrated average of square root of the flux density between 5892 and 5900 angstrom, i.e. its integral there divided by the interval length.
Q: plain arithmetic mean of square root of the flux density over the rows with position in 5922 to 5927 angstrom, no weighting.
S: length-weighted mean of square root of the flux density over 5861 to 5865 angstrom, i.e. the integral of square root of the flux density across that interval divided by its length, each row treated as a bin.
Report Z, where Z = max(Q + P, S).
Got 4.80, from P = 2.30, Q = 2.505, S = 2.50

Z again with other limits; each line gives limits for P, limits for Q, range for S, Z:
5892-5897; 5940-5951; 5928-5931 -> 4.79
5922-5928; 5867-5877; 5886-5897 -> 5.03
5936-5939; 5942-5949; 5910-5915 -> 5.08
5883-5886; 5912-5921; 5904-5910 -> 4.87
